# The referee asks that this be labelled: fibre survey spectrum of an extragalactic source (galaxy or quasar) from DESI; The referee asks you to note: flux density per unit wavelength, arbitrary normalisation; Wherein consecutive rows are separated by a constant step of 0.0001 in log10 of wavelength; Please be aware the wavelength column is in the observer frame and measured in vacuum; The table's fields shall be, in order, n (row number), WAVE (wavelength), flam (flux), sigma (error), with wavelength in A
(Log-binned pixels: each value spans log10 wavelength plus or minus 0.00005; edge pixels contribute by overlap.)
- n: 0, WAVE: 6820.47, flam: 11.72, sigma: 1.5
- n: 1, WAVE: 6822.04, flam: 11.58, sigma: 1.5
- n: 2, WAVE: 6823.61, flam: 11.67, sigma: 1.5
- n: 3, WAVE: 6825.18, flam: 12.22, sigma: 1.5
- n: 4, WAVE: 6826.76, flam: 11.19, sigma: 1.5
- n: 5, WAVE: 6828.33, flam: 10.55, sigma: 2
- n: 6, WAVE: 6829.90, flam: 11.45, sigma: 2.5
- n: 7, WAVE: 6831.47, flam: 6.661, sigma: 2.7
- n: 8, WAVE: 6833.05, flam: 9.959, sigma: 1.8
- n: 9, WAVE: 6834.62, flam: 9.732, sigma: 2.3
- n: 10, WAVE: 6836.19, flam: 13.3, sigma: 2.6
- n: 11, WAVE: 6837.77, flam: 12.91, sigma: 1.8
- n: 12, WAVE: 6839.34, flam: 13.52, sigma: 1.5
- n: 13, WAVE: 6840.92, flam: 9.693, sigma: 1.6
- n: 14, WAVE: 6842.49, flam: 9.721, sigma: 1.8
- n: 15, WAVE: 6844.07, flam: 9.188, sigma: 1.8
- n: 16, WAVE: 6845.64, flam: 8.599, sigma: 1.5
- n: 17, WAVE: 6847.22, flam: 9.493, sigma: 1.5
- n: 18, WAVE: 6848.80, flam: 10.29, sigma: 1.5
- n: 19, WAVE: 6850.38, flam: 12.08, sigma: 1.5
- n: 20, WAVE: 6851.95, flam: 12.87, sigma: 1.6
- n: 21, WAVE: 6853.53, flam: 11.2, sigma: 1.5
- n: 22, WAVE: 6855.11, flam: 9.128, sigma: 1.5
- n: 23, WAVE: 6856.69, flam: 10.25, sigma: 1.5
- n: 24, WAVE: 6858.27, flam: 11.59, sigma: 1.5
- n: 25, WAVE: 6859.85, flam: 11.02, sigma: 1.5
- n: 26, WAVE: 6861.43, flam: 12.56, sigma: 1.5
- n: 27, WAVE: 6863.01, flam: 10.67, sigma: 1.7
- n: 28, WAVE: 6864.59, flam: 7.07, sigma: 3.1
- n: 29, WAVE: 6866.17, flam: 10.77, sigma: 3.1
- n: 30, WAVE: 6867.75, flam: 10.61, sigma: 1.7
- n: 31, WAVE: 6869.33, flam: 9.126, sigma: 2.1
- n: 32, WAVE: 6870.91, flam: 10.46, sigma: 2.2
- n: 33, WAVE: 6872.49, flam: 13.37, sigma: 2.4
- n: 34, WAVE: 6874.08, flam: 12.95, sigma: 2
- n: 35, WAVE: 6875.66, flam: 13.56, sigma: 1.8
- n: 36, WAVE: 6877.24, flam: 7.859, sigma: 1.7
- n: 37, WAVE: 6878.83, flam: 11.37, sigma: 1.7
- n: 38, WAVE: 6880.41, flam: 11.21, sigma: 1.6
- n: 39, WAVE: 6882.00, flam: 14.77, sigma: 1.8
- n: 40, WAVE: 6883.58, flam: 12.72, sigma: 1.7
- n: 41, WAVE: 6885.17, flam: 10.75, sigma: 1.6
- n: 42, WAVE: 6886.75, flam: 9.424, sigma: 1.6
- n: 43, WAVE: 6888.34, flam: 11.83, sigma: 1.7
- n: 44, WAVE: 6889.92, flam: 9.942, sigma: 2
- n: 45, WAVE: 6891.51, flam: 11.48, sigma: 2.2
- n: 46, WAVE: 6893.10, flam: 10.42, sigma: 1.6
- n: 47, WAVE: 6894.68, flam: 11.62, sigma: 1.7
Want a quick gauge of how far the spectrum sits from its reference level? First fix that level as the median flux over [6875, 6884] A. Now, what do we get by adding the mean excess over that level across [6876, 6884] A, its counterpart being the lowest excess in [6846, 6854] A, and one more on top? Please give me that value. -2.0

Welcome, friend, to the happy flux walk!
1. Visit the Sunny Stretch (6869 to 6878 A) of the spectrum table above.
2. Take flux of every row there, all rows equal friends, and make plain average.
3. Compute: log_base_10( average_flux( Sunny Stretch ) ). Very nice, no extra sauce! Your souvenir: 1.05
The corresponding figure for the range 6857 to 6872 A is 1.02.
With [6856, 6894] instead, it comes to 1.04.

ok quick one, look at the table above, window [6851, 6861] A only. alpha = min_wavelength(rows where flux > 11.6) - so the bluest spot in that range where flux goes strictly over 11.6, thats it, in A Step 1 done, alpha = 6851.95 A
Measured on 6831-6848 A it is 6836.19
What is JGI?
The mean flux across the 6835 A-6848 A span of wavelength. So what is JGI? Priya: 10.8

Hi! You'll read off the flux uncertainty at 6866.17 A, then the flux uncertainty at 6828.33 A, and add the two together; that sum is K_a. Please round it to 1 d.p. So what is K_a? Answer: 5.1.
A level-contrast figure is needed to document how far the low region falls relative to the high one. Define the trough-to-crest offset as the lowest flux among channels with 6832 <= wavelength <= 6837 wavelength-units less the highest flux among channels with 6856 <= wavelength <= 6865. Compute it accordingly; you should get -2.8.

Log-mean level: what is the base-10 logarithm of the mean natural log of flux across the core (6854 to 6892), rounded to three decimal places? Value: 0.378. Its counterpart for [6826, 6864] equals 0.373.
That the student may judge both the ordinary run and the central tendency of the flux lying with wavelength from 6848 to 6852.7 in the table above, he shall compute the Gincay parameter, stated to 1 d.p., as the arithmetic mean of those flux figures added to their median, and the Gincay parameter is 23.8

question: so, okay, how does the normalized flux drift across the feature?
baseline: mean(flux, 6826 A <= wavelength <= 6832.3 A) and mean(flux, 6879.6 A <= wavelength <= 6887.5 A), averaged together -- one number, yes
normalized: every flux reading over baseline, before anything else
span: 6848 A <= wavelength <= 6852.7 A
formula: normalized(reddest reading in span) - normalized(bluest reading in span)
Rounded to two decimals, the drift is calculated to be 0.24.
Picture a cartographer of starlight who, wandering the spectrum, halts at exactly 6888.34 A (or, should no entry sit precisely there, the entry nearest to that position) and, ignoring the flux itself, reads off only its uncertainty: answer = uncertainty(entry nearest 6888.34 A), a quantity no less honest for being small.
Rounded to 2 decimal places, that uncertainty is 1.70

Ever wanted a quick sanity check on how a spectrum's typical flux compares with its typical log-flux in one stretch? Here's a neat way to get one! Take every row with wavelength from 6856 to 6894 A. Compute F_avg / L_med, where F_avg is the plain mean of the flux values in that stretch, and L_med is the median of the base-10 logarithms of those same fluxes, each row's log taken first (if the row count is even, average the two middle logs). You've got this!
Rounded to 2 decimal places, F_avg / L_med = 10.68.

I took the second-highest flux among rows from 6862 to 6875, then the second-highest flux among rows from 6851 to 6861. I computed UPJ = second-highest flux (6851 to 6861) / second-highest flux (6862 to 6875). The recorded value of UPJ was 0.89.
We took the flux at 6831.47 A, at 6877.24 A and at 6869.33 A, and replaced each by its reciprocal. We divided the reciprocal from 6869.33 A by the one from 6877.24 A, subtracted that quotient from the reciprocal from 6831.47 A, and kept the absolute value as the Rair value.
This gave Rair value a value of 0.71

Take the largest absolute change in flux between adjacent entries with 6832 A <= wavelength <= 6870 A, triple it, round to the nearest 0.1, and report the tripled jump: 11.5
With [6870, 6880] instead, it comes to 17.1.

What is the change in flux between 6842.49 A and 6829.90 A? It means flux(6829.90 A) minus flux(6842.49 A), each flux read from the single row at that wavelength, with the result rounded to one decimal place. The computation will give 1.7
